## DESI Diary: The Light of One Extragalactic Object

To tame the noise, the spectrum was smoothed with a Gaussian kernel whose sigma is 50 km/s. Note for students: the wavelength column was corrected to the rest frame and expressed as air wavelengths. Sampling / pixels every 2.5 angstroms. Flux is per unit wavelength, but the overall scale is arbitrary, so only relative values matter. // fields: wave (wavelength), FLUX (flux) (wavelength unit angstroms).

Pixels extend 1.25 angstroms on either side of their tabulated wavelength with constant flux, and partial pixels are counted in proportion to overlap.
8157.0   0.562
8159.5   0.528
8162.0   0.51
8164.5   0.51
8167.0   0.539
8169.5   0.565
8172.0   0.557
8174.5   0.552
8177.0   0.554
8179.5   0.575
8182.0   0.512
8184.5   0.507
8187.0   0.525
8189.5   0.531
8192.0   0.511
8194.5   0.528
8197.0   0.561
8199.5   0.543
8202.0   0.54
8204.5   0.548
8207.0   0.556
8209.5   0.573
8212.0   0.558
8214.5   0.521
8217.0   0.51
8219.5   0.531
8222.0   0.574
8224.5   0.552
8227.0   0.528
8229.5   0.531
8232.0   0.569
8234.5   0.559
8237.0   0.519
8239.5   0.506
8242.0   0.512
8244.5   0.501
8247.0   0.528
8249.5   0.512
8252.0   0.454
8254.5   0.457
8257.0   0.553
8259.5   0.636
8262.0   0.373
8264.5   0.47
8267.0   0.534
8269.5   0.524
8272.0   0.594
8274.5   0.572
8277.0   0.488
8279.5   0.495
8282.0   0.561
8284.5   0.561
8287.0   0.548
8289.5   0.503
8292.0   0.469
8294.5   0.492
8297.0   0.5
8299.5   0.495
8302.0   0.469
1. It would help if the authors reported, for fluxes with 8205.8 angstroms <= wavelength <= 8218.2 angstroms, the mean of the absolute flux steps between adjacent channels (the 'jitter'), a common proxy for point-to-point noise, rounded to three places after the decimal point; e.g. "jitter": 0.020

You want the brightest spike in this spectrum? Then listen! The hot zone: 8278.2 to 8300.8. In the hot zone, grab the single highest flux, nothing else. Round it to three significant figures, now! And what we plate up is 0.561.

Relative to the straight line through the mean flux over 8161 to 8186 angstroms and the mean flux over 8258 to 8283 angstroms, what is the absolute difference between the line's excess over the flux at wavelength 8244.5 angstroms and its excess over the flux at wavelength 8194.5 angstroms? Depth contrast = 0.020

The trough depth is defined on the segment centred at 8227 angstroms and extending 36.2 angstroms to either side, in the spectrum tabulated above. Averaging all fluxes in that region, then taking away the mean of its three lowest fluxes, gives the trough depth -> 0.101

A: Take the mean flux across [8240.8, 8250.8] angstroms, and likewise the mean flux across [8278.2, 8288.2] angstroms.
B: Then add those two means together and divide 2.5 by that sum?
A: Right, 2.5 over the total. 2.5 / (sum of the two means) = 2.37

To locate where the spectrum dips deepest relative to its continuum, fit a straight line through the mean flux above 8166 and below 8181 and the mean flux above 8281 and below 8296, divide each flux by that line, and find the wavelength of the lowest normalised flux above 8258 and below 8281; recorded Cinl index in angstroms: 8262.0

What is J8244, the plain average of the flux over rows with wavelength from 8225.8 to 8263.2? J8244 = 0.516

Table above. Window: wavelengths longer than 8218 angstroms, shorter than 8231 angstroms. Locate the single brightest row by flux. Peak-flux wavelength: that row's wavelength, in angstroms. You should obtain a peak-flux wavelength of 8222.0 angstroms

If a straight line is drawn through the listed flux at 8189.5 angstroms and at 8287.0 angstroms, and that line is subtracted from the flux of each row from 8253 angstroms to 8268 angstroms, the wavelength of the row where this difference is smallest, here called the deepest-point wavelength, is 8262.0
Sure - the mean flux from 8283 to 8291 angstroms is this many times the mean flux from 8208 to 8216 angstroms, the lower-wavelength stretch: 0.98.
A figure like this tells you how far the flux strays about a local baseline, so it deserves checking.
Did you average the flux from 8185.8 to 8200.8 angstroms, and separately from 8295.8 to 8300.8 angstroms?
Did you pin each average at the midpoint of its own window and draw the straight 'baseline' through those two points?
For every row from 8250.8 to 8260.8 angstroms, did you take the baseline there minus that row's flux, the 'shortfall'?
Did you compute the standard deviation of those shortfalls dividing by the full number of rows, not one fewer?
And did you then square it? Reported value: 0.0058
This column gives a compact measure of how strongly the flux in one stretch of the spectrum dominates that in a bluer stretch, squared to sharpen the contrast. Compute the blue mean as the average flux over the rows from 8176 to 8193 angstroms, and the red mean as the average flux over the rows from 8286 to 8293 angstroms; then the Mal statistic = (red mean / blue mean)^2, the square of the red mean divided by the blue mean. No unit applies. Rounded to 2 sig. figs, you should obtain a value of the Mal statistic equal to 0.91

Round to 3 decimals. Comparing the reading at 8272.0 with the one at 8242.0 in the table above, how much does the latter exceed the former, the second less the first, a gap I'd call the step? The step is -0.082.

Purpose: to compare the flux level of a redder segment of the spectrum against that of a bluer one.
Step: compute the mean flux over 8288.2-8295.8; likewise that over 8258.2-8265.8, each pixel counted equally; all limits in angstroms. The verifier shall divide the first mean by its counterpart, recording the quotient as 0.99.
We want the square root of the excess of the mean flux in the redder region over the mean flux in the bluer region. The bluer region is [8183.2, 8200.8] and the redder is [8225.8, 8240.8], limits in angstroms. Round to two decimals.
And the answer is 0.08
